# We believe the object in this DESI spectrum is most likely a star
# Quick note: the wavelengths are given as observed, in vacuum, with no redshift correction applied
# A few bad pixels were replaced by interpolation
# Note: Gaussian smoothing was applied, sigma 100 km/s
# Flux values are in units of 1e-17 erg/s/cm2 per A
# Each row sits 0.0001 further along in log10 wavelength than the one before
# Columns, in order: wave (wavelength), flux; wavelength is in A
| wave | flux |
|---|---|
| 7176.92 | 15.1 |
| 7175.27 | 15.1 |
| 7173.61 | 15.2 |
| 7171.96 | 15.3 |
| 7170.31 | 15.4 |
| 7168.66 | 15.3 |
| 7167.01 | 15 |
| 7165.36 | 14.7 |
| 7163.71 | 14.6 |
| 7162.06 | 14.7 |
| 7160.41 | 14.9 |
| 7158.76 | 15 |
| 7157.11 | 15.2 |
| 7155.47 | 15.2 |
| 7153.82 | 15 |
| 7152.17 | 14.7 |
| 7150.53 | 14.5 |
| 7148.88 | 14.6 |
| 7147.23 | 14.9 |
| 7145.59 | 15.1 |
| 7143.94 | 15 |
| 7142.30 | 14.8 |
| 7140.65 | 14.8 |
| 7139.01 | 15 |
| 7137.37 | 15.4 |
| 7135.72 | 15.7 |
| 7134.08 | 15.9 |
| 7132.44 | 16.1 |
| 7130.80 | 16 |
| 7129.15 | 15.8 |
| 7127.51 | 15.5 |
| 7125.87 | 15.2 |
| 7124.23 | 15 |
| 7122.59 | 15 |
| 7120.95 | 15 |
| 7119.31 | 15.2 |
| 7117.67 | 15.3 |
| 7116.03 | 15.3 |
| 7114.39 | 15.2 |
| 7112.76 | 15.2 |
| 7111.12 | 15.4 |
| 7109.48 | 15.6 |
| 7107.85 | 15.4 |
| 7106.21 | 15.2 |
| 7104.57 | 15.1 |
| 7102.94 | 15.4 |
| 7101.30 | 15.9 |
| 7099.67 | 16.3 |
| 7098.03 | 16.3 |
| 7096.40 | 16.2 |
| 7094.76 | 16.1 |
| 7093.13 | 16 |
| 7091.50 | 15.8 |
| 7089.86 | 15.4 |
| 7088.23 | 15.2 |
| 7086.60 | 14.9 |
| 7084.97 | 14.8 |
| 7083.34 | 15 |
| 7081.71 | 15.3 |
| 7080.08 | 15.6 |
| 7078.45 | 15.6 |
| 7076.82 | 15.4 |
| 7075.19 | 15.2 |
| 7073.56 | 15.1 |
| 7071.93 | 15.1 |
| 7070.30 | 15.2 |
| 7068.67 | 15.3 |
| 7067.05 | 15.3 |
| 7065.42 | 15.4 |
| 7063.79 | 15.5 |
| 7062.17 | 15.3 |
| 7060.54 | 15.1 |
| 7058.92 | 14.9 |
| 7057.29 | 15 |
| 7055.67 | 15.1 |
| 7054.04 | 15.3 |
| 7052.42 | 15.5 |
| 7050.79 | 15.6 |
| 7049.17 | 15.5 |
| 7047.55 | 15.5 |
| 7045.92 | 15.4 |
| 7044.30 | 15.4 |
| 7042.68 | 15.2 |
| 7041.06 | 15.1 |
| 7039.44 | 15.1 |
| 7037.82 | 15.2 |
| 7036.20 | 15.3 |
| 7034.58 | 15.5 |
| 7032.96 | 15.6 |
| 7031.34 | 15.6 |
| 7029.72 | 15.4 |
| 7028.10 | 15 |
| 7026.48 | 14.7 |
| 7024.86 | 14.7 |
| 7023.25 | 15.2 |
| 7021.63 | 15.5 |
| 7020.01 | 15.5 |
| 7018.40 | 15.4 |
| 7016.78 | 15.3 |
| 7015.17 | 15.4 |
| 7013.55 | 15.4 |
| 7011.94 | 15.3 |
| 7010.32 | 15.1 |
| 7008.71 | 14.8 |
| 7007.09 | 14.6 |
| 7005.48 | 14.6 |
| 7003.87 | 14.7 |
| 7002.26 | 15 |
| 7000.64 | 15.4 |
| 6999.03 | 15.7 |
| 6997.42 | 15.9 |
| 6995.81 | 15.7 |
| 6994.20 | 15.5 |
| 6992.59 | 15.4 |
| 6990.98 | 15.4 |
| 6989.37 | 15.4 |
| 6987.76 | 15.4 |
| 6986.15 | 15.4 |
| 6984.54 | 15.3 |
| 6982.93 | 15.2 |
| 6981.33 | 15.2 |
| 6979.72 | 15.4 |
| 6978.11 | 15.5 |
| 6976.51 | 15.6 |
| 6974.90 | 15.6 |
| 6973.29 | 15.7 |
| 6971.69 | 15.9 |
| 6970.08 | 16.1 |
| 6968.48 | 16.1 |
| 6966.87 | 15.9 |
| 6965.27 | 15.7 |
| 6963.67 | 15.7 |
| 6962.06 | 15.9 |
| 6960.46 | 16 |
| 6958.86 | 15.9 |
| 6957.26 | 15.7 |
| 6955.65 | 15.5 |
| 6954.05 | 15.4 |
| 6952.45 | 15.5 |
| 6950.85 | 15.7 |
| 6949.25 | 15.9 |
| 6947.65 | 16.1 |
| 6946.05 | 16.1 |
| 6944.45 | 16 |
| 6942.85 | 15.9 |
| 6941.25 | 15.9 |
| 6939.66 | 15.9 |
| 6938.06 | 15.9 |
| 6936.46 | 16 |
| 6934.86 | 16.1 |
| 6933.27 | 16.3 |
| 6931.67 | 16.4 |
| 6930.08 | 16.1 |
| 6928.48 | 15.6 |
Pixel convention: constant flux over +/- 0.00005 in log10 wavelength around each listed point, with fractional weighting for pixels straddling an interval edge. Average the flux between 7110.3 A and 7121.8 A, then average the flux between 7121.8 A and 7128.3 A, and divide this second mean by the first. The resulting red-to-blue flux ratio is 1.00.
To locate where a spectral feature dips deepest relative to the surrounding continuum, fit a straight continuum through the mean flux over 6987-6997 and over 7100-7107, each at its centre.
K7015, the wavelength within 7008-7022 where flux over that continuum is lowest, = 7008.71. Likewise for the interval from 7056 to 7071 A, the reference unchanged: 7058.92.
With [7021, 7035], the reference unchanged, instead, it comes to 7024.86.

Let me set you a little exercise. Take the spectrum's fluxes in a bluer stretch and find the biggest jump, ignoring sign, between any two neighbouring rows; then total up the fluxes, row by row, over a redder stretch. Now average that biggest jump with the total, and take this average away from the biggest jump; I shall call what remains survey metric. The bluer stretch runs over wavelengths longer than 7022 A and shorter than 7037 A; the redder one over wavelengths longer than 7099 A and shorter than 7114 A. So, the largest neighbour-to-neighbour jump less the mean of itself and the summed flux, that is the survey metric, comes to -69.50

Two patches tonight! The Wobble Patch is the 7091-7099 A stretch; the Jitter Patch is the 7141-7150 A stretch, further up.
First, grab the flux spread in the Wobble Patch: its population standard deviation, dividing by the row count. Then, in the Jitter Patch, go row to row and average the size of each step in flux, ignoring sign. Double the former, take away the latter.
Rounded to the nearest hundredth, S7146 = 0.14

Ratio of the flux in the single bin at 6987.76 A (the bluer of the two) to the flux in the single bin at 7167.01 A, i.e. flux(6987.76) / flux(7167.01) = 1.027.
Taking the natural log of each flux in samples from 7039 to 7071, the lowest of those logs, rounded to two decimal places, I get 2.70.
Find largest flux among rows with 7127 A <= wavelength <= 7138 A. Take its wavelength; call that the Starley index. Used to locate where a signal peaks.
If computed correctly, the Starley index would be 7132.44 A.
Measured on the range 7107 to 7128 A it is 7109.48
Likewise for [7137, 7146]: 7137.37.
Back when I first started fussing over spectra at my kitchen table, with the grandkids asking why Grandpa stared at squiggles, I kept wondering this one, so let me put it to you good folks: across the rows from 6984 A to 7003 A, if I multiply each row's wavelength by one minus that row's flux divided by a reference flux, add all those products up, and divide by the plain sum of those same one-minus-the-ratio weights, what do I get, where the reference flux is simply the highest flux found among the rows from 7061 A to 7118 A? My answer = 6993.2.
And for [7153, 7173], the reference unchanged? 7162.6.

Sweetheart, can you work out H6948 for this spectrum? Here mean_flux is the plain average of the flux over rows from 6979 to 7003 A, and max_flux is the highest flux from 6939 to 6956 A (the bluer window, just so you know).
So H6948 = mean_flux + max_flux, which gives 31.5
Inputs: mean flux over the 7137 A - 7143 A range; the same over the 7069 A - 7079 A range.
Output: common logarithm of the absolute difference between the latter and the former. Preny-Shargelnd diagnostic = -0.57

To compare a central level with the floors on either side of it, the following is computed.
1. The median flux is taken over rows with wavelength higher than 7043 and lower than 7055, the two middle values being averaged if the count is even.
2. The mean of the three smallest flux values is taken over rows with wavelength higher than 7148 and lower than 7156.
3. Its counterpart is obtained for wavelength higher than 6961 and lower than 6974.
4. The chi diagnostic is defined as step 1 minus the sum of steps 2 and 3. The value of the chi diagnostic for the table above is -14.8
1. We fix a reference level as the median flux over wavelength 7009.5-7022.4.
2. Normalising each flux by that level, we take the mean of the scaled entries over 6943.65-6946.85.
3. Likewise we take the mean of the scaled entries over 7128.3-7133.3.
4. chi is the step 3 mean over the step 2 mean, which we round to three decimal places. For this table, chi 0.995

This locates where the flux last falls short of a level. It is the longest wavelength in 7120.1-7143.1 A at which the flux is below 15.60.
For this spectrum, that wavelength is 7142.30 A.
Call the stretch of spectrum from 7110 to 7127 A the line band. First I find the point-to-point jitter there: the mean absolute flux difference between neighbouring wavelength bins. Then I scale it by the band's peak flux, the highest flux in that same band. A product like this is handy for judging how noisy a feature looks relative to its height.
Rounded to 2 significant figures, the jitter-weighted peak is 1.4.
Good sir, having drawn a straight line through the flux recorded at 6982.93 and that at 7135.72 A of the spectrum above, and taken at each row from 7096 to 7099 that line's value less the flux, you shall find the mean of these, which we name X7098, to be -0.68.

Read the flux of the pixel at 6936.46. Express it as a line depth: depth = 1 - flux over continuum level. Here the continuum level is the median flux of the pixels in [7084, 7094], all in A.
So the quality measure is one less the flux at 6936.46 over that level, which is -0.046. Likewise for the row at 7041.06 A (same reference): 0.013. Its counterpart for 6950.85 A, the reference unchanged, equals -0.026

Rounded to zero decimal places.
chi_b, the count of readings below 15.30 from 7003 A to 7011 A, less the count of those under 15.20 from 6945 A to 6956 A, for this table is 5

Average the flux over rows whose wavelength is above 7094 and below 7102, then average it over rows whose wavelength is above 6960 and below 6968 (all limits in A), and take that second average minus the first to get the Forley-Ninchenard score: -0.32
